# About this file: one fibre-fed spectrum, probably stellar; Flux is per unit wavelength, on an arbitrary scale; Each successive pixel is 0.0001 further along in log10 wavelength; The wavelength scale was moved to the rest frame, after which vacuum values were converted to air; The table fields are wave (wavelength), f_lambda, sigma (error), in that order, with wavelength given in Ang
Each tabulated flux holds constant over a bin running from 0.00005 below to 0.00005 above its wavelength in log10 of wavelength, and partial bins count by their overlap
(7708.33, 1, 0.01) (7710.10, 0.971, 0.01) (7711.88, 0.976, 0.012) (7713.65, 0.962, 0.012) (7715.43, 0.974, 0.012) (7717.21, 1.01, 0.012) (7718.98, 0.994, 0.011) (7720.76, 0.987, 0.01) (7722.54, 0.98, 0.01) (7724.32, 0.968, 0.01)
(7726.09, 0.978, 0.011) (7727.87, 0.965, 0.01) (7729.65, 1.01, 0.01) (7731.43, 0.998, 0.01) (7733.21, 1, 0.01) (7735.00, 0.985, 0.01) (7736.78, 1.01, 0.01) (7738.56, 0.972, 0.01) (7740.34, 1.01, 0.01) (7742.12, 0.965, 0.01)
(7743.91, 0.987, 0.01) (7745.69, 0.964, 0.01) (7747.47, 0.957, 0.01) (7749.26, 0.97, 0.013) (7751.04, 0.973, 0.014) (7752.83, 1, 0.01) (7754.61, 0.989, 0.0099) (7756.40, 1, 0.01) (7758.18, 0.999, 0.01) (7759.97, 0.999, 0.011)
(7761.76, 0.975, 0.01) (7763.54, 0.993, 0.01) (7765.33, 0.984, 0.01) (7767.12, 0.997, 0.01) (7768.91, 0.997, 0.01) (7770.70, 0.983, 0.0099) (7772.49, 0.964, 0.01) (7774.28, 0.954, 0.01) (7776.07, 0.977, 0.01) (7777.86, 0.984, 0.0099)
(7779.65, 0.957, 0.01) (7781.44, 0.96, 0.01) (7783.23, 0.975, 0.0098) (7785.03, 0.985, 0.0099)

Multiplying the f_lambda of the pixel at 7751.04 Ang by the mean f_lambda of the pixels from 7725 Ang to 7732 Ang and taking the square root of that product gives 0.980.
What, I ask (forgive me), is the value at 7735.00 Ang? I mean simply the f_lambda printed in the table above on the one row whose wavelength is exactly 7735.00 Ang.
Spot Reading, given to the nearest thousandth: 0.985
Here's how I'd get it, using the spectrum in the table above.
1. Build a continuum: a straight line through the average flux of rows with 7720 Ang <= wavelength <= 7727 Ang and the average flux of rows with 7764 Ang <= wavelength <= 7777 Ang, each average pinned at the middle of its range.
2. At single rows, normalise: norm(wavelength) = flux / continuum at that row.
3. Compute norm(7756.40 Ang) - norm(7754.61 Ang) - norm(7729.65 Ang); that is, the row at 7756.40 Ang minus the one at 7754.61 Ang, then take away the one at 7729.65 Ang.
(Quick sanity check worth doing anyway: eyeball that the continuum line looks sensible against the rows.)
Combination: -1.021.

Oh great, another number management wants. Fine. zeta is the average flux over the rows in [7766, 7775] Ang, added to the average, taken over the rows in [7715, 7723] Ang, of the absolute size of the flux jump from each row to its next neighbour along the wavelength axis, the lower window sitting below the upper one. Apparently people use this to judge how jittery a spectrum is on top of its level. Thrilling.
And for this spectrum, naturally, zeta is 1.00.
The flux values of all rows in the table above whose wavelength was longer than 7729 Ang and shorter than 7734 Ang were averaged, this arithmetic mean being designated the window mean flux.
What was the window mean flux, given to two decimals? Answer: 1.00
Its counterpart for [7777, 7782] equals 0.97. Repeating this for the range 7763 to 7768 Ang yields 0.99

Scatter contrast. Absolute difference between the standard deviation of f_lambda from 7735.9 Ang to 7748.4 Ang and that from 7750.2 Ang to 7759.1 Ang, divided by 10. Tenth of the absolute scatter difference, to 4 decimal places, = 0.0010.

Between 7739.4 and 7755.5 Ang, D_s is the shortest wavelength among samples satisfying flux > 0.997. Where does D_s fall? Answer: 7740.34 Ang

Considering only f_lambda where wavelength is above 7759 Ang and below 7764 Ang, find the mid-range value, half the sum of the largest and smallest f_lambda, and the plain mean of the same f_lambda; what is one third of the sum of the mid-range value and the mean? 0.659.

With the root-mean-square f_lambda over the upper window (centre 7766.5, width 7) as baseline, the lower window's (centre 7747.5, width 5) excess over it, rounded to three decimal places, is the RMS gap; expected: -0.029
